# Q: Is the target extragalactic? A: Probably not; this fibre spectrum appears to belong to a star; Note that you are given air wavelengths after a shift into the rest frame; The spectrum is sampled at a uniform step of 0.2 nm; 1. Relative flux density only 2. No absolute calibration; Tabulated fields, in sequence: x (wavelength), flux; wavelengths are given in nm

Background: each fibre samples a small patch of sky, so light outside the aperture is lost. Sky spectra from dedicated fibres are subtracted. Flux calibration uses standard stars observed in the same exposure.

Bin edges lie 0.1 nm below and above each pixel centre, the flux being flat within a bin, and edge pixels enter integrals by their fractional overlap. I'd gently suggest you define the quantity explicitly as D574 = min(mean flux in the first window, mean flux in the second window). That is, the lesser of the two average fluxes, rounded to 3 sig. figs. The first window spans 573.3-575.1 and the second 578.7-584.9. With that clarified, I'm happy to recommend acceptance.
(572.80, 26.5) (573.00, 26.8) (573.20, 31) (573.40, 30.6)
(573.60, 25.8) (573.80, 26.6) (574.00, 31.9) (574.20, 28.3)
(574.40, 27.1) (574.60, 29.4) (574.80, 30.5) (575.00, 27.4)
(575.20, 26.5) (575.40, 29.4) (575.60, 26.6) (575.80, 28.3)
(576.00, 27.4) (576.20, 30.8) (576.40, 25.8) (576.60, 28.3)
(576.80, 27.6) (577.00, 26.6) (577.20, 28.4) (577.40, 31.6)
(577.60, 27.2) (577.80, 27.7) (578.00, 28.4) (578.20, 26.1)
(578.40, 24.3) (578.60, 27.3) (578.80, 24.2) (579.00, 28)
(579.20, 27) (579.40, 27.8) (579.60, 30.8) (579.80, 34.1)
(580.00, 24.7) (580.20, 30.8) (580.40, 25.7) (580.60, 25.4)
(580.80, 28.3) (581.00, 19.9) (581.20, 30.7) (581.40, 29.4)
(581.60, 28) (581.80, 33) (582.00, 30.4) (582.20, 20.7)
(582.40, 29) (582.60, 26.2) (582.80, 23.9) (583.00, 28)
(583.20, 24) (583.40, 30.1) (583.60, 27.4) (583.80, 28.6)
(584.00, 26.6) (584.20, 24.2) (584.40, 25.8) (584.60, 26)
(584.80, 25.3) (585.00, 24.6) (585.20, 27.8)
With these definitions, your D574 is 27.2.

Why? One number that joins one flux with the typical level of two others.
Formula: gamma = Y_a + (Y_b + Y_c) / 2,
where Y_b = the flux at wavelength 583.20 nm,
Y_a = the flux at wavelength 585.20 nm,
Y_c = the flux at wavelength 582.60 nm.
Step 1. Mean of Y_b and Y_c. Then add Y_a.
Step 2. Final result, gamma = 52.9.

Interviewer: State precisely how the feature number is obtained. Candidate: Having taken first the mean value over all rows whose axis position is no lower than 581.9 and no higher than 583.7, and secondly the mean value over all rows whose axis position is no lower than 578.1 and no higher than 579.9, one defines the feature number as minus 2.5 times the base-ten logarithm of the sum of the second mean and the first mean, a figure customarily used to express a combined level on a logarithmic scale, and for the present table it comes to -4.34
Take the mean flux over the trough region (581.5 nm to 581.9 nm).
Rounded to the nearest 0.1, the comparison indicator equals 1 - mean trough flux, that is -29.5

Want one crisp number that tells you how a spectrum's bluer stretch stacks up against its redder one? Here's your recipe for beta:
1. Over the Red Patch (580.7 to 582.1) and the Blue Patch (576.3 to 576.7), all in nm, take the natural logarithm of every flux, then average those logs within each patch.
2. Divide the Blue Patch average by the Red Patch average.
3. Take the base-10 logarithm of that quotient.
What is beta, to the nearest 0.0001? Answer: -0.0057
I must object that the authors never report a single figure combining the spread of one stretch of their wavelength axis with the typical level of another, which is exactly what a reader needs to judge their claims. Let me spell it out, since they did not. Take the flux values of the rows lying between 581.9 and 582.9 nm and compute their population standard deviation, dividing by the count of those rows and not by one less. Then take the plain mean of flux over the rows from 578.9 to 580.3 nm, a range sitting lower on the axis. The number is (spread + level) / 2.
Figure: 16.3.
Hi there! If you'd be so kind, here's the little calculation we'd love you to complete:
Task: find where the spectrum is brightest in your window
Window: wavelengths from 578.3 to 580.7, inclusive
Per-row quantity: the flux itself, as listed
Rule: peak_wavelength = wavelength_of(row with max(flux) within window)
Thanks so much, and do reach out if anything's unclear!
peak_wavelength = 579.80 nm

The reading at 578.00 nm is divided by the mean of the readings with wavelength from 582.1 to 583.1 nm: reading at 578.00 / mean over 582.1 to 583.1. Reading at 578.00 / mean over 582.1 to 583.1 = 1.11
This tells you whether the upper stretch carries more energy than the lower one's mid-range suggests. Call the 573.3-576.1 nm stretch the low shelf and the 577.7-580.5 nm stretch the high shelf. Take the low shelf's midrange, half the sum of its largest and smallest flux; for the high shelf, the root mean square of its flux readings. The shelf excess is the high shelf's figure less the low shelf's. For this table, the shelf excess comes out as -1.1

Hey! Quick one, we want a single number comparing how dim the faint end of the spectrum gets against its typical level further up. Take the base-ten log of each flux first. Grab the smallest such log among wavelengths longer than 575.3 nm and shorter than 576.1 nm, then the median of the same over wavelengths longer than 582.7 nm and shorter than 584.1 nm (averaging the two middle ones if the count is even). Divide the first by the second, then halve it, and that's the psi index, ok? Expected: 0.496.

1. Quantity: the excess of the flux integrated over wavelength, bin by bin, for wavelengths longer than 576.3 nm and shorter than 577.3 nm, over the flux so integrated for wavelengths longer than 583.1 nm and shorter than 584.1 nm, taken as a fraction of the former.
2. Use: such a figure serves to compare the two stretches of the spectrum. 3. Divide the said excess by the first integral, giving 0.00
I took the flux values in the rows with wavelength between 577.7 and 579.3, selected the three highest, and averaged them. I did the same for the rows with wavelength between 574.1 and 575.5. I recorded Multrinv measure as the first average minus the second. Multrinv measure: -2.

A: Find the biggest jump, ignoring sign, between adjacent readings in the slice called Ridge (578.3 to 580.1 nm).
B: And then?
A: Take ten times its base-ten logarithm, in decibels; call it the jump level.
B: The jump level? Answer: 9.7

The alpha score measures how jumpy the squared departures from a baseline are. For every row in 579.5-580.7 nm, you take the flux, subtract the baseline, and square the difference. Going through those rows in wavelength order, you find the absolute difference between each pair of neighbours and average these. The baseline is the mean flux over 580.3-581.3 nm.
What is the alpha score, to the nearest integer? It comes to 30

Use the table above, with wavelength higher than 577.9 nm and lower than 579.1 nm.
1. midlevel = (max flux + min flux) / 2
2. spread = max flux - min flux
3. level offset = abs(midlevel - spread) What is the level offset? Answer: 22.1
